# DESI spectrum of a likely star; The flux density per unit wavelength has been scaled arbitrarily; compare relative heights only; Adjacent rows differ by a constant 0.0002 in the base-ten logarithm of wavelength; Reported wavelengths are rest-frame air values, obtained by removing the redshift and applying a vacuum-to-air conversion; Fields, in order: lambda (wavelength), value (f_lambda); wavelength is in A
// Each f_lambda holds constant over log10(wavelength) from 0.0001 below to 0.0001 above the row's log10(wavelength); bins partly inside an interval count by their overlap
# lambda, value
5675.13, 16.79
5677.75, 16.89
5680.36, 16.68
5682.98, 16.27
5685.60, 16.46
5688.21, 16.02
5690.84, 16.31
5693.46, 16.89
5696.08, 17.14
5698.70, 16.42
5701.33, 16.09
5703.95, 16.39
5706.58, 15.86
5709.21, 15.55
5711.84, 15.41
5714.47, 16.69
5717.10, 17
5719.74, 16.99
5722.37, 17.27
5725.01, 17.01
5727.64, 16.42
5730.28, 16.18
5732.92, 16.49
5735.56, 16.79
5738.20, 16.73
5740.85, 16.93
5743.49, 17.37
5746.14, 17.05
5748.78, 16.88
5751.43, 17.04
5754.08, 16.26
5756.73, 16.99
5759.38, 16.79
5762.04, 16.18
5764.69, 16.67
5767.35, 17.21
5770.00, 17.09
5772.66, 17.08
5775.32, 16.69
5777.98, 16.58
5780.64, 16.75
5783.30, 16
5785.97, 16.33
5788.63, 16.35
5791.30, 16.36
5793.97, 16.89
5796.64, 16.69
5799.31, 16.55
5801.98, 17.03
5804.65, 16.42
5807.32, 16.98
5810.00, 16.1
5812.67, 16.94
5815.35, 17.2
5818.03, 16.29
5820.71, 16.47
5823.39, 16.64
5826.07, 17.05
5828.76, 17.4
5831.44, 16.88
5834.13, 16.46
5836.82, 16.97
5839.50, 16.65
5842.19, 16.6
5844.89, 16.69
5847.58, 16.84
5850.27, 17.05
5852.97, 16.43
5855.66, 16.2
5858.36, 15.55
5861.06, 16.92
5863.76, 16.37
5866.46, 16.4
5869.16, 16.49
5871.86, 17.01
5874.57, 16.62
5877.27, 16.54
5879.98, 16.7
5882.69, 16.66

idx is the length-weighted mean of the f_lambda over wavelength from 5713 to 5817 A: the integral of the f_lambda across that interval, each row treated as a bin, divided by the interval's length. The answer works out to 16.7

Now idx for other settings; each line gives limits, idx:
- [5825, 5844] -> 16.8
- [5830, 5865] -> 16.6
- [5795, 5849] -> 16.7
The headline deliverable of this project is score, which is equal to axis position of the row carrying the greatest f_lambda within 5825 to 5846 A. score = 5828.76 A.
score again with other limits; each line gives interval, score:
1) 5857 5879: 5871.86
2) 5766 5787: 5767.35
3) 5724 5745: 5743.49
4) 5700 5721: 5717.10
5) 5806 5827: 5815.35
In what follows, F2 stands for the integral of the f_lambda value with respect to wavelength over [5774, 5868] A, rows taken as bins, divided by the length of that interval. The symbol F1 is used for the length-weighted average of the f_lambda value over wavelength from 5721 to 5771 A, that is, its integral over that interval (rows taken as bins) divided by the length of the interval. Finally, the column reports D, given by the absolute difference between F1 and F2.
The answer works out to 0.19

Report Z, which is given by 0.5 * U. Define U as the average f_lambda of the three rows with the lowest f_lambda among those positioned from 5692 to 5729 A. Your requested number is 7.80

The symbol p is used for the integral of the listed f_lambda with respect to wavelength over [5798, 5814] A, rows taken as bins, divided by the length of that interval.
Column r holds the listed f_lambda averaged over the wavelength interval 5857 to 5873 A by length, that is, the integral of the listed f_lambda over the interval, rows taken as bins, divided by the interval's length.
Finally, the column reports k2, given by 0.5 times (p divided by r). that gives 0.507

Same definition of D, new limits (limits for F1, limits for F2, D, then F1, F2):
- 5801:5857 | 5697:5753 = 0.13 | 16.7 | 16.6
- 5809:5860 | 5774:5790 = 0.21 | 16.7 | 16.4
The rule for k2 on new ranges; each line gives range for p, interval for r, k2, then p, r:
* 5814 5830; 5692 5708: 0.511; 16.8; 16.5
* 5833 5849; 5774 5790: 0.508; 16.7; 16.4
